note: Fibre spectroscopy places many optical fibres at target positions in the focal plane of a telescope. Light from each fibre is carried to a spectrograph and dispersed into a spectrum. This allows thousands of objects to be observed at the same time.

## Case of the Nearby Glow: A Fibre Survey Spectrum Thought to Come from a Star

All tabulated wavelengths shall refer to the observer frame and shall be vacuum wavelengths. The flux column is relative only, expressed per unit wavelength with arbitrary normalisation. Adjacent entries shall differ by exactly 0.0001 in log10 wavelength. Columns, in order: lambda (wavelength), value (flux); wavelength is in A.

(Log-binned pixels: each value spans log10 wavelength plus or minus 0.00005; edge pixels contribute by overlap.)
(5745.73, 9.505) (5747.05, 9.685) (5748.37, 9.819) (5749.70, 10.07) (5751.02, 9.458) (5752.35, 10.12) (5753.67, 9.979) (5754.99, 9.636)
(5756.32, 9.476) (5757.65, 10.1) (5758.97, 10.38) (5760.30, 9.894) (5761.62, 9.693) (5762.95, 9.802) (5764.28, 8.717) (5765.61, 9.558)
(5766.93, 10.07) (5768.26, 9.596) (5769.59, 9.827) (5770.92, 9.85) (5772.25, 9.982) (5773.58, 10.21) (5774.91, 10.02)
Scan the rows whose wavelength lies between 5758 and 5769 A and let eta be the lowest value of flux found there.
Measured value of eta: 8.717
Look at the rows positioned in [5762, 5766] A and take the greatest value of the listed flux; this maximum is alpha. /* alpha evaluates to 9.802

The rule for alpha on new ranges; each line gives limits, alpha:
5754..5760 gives 10.38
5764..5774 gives 10.21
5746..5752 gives 10.07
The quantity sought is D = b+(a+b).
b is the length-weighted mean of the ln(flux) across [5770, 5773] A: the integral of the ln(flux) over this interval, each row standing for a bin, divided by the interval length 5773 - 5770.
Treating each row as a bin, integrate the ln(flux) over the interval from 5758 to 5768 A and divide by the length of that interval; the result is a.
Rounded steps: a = 2.276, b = 2.29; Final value 6.86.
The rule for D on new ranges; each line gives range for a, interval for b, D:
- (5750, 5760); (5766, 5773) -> 6.87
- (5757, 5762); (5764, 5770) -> 6.83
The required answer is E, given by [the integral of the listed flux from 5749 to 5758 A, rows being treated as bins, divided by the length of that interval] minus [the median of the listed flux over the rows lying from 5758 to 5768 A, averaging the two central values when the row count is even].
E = 0.01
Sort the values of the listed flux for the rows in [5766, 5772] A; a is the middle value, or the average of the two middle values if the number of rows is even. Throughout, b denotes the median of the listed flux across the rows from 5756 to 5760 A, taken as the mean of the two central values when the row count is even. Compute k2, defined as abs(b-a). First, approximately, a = 9.84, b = 10.1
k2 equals 0.26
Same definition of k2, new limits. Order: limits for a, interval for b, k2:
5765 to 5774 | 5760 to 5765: 0.10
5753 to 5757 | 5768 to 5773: 0.20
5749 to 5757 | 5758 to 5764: 0.04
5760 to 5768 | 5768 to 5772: 0.08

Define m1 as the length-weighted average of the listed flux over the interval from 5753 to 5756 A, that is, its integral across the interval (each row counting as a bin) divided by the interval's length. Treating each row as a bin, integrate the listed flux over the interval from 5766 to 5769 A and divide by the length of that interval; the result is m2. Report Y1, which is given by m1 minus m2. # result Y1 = 0.0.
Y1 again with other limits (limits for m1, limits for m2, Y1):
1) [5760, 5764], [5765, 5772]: -0.1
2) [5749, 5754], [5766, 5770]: 0.1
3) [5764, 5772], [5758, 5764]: -0.2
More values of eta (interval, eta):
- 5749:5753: 9.458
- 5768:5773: 9.596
